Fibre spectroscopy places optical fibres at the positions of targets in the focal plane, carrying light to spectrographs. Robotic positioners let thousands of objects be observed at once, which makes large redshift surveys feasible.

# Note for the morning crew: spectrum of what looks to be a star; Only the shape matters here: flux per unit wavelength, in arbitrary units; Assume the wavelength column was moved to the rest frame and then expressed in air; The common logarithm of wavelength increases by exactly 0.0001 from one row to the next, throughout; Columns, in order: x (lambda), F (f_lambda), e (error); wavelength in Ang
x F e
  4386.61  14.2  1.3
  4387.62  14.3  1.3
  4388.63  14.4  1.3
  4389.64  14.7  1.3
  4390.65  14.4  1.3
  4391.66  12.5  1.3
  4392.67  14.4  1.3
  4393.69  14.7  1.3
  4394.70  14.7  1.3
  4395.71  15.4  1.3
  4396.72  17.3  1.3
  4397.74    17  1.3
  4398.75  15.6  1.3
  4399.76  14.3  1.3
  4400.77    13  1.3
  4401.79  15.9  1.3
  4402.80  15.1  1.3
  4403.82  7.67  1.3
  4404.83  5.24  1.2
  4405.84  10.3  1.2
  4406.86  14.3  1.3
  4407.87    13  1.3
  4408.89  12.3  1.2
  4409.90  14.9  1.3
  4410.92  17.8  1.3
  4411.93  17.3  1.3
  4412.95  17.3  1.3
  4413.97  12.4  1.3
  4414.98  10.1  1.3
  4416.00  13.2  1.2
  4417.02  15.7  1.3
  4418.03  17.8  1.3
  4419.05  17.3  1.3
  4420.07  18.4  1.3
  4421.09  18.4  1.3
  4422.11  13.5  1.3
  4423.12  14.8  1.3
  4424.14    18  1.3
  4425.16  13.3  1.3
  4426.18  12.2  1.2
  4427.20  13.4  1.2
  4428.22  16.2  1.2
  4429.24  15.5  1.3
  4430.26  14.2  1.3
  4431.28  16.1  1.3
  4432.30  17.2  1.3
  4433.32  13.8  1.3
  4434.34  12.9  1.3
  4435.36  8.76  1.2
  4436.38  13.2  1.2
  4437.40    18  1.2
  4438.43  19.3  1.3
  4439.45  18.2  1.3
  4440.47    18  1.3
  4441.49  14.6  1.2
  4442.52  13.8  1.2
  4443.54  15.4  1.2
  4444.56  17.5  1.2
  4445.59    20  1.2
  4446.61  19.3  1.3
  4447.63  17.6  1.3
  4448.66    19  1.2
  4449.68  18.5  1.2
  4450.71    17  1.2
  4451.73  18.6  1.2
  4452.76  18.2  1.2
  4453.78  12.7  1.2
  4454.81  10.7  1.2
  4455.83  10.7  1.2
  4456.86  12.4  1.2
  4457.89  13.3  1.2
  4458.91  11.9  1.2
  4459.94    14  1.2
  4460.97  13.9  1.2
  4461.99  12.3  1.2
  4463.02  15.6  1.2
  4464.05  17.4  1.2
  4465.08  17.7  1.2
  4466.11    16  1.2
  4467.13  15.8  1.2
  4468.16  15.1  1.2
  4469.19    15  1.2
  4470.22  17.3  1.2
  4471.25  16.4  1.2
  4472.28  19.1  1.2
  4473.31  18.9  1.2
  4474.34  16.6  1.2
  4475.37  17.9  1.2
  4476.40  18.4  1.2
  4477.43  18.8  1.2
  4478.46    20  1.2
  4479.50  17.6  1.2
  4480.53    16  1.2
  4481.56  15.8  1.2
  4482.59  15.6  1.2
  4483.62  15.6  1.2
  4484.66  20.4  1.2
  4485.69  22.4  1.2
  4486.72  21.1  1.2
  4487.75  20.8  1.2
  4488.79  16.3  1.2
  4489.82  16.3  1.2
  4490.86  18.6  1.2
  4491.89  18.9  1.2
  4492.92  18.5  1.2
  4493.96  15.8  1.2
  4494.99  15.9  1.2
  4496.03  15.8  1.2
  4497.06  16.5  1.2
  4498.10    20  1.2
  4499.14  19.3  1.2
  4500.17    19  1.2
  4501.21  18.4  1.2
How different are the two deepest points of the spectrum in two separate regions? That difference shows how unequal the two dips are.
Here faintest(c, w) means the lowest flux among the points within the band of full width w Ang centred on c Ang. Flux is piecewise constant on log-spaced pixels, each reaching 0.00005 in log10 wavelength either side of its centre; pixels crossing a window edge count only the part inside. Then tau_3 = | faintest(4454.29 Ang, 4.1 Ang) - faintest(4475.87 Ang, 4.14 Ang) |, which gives 5.9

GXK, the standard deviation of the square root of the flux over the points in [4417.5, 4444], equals 0.33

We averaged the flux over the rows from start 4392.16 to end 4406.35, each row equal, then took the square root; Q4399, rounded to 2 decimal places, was 3.69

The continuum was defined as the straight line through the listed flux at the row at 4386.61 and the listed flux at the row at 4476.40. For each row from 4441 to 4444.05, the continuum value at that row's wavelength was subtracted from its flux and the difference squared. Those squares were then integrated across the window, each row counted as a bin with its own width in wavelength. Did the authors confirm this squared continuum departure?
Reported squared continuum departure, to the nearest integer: 16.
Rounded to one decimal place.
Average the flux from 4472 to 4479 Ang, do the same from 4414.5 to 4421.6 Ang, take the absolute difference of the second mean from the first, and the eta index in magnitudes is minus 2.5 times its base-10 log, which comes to -1.1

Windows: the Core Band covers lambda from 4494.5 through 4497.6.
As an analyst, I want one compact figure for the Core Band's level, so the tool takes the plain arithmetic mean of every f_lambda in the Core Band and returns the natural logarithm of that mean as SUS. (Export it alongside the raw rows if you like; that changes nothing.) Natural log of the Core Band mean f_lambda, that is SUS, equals 2.78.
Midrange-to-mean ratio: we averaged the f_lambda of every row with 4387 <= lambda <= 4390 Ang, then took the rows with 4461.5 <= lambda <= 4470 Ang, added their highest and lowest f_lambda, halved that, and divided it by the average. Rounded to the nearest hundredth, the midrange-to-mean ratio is 1.04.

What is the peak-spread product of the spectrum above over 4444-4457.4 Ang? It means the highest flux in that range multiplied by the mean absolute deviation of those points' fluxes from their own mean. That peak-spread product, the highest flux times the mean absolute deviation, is 58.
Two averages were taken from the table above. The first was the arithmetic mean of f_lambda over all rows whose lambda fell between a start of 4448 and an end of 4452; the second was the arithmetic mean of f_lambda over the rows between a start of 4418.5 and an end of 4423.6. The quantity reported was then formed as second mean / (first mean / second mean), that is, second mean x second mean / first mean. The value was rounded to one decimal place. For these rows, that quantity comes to 14.9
